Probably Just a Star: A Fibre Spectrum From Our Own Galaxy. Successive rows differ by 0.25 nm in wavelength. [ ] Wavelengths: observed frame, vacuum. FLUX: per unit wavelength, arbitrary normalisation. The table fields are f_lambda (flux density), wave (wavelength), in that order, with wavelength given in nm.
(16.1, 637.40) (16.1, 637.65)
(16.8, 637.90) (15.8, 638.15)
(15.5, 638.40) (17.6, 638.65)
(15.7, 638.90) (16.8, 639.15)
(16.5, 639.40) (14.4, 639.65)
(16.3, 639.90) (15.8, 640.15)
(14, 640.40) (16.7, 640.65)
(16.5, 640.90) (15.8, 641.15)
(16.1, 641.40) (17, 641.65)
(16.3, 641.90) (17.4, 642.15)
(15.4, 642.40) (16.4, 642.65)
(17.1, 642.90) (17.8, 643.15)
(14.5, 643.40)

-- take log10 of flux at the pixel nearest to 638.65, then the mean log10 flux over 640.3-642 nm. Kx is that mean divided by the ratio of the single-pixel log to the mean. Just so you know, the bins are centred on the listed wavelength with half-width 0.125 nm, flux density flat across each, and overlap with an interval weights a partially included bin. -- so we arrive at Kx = 1.17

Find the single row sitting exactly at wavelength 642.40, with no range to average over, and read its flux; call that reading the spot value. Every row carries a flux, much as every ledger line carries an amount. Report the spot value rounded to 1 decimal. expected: 15.4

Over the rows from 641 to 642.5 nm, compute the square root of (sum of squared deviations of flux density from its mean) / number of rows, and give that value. 0.68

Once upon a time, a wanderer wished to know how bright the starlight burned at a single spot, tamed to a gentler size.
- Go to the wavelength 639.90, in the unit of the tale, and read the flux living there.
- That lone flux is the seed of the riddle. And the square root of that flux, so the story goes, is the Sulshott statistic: 4.04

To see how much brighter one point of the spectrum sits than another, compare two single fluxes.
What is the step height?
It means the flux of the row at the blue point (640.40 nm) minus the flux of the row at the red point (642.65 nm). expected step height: -2.4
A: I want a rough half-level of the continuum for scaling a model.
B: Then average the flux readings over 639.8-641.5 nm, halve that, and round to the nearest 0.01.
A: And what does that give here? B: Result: 7.94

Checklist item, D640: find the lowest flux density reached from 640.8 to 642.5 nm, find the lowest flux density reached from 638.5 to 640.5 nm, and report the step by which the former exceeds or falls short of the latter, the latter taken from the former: 1.4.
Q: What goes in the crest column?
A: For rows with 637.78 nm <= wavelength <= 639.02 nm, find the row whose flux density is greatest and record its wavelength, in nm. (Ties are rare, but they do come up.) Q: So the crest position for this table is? 638.65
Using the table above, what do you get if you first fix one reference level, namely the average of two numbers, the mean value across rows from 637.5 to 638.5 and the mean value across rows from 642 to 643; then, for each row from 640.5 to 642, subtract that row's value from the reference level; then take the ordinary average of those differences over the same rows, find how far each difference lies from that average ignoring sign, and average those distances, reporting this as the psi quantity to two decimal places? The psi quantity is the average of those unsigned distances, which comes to 0.33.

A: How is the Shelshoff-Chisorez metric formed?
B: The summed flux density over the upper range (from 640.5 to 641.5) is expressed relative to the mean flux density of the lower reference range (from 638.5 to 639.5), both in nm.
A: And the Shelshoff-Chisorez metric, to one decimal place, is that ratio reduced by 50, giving -46.1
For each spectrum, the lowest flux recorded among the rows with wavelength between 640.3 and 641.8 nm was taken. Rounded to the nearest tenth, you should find 14.0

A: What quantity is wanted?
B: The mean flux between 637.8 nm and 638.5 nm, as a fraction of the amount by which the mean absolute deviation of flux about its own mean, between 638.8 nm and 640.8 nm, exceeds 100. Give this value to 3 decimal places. -0.162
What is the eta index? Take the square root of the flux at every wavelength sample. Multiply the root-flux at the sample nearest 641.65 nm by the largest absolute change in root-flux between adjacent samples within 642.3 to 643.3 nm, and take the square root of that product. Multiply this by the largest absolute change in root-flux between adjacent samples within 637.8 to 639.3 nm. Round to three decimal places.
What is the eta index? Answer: 0.186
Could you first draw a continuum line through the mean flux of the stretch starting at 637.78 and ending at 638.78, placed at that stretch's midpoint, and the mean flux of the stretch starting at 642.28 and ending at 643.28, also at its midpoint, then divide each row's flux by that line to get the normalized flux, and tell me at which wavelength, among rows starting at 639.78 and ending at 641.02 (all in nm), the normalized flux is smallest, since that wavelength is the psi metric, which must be 640.40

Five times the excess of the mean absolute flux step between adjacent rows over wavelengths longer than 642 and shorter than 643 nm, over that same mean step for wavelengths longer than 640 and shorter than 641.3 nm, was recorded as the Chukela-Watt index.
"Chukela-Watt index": -0.58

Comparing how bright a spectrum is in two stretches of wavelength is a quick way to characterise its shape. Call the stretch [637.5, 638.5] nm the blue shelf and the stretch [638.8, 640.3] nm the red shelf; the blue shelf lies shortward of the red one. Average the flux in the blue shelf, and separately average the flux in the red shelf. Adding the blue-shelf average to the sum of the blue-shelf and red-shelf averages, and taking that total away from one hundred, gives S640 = 52.0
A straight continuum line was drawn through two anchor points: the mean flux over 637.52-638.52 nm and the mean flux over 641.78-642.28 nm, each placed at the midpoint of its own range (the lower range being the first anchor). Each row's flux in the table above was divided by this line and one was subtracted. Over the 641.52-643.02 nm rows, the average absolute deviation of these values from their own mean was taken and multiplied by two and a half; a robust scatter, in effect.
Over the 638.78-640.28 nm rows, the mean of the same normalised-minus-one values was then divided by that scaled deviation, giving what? -0.31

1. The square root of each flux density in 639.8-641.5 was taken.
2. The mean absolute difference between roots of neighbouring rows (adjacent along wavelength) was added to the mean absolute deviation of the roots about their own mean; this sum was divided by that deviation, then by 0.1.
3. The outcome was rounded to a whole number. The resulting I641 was 28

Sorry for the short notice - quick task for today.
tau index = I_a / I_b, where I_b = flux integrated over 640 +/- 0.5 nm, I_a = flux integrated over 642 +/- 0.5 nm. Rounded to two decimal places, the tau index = 1.09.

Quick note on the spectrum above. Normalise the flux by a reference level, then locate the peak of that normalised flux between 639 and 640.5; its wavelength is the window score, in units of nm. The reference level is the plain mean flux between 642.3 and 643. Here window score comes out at 639.15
